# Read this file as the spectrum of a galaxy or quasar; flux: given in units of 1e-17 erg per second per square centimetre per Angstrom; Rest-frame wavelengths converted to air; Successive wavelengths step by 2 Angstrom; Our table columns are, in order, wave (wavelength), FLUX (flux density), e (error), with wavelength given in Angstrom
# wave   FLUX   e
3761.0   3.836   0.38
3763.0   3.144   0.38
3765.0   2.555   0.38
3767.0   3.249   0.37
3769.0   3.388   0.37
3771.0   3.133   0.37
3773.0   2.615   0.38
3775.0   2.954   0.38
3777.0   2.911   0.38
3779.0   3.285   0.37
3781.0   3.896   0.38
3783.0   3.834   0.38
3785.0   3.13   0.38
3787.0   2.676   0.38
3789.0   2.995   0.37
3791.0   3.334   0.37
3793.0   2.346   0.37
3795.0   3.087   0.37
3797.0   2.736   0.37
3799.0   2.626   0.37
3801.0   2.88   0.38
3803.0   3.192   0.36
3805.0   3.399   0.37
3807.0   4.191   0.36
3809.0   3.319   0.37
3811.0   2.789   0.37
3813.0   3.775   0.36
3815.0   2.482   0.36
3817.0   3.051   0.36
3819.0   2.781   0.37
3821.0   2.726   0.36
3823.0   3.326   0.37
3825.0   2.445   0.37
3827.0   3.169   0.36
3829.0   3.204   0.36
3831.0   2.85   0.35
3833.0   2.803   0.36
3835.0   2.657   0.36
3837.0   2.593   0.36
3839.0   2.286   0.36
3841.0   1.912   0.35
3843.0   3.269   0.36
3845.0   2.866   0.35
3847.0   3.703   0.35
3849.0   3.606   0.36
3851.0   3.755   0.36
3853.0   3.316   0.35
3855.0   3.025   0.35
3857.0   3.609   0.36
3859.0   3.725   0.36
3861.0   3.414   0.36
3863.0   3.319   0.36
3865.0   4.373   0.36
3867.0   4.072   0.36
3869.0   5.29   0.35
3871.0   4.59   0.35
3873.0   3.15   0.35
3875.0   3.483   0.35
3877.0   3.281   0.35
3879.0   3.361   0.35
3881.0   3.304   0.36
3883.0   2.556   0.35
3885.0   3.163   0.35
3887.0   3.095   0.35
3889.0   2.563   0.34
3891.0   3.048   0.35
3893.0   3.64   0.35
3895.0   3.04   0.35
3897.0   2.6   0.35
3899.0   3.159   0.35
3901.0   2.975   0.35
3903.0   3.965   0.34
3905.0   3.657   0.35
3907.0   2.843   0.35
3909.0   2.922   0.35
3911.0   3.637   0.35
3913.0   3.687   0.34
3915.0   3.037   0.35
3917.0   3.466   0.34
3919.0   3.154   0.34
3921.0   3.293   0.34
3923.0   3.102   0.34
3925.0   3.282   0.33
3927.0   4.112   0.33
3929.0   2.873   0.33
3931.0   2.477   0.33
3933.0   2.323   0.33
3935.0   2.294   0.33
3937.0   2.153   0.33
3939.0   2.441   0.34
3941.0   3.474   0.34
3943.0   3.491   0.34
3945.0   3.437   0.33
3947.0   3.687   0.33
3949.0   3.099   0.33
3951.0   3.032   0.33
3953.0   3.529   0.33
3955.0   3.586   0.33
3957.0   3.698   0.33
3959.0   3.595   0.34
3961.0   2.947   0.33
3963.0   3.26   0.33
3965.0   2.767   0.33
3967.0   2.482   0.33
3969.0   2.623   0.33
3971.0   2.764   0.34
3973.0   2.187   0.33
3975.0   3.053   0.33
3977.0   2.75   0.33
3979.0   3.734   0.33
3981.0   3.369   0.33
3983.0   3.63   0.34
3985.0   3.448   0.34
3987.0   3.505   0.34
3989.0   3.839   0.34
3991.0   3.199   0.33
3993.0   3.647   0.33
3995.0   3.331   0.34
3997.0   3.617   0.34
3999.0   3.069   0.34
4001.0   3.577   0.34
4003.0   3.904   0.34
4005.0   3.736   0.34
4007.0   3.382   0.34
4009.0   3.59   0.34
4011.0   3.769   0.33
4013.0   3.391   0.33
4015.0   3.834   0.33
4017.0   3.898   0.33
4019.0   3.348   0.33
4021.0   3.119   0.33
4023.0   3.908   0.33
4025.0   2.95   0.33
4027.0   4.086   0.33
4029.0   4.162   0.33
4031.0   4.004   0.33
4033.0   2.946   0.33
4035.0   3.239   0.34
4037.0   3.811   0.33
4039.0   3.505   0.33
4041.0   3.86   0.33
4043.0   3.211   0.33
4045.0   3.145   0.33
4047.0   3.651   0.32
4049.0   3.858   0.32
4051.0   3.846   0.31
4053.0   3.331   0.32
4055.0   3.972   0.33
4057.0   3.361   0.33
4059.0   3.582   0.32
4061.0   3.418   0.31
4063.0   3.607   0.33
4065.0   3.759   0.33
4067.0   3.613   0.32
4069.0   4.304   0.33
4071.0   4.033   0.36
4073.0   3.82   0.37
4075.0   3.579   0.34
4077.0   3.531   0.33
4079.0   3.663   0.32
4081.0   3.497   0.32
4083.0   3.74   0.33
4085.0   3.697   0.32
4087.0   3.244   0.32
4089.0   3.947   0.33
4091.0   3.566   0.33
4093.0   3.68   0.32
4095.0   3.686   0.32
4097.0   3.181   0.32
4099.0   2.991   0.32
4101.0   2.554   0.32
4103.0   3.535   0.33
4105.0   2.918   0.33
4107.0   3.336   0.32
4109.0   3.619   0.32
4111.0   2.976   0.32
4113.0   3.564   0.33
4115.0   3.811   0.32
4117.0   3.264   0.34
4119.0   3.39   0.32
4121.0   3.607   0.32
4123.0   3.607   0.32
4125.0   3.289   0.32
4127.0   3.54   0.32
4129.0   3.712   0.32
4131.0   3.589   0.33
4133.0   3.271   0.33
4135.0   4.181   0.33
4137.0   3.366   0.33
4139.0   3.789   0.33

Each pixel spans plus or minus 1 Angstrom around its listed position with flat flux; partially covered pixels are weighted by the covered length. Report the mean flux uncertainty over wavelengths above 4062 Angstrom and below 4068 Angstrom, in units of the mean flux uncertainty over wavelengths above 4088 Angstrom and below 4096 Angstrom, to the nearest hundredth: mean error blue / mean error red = 1.01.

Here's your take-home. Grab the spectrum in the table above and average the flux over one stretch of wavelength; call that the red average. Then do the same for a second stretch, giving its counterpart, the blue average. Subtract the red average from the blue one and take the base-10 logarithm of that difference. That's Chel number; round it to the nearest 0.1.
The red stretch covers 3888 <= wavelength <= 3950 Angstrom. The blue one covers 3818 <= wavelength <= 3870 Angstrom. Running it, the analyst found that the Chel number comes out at -1.0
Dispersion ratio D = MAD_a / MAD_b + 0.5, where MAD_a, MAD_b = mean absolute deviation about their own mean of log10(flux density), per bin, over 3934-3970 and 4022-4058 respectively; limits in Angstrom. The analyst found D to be 2.0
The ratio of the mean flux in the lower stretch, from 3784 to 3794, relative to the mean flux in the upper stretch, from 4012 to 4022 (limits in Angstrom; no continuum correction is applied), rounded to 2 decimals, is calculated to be 0.82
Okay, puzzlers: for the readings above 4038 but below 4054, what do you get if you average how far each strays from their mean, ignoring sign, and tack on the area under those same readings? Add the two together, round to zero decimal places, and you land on 57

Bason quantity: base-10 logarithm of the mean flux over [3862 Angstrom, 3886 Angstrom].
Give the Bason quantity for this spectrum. 0.56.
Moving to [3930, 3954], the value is 0.47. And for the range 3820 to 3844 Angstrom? 0.44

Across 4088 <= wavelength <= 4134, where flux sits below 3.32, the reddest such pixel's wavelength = 4133.0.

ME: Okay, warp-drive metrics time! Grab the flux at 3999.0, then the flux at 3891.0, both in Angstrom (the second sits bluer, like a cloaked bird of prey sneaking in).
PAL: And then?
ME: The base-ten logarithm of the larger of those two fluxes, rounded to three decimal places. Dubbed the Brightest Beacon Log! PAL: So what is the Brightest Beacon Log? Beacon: 0.487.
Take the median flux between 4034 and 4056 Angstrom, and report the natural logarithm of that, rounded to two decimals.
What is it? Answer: 1.30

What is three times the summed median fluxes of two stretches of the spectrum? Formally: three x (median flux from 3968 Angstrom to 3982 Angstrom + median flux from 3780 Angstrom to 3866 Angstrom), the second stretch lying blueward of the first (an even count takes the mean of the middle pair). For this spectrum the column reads 17.7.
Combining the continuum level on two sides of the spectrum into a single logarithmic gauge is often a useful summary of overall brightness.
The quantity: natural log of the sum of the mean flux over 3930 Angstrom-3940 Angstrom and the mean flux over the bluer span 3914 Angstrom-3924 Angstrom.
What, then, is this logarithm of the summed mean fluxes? 1.71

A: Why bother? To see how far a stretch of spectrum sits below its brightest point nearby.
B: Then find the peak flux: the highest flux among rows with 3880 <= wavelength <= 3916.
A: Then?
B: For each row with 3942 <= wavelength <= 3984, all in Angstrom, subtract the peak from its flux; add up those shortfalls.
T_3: -17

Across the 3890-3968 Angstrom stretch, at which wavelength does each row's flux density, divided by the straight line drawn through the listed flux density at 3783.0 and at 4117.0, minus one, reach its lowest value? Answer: 3937.0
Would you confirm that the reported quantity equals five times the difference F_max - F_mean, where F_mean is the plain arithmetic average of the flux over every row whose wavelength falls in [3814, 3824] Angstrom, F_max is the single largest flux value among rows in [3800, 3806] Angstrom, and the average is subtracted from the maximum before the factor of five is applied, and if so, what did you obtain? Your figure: 2.6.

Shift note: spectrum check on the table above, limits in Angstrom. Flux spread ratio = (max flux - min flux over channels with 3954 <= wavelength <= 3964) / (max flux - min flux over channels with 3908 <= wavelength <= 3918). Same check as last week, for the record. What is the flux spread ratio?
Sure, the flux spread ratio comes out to 1.0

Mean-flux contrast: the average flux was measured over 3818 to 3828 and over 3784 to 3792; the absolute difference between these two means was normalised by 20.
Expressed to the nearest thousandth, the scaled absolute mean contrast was 0.007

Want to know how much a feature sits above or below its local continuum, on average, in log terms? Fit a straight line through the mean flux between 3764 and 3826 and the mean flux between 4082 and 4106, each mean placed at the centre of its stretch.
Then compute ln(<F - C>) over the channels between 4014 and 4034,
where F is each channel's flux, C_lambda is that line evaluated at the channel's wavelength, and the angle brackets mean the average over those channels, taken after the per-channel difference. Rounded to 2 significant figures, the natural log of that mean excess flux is -1.2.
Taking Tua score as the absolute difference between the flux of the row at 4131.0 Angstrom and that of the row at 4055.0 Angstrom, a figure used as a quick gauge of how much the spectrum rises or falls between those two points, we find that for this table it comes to 0.38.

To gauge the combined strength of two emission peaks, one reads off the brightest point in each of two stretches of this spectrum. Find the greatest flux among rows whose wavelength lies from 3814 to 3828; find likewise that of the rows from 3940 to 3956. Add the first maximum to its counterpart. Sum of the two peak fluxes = 7.0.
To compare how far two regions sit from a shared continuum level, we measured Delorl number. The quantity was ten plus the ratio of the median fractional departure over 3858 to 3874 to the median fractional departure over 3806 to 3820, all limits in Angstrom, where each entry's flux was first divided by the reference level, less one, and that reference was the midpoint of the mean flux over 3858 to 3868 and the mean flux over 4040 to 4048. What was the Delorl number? 9.5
